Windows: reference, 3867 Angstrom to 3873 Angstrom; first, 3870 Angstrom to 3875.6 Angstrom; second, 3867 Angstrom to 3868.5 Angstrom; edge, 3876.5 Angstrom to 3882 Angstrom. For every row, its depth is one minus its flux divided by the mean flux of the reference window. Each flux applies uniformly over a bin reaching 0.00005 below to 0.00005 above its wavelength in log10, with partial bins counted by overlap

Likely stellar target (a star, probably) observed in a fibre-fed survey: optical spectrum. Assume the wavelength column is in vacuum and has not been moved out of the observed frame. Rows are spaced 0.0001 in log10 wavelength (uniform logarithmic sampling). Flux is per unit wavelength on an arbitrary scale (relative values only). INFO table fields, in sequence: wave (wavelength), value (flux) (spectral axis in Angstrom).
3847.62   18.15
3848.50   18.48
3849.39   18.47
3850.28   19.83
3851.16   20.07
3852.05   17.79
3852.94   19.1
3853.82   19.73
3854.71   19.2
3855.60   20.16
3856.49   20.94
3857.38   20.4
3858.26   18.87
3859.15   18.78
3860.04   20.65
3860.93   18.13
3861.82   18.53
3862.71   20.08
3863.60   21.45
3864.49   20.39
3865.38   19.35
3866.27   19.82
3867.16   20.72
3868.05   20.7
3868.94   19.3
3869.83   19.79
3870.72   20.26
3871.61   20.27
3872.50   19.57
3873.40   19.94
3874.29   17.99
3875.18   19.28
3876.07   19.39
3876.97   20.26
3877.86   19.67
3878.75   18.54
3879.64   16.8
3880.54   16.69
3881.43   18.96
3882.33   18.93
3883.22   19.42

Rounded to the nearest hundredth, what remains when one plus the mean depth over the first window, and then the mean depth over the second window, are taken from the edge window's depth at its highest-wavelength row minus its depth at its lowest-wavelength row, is -0.93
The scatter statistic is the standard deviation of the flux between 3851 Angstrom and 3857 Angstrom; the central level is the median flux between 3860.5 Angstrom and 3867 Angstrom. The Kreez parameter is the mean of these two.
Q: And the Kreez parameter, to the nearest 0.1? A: 10.4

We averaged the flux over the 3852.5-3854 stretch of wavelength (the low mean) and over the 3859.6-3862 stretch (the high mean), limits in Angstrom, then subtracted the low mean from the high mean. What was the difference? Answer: -0.3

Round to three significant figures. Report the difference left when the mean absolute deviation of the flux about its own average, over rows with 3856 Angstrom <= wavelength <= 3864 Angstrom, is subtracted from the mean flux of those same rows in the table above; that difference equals 18.7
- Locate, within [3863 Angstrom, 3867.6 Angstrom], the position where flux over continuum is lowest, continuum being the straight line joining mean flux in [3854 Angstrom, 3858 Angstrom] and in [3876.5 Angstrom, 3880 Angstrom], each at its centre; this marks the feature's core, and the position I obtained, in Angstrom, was 3865.38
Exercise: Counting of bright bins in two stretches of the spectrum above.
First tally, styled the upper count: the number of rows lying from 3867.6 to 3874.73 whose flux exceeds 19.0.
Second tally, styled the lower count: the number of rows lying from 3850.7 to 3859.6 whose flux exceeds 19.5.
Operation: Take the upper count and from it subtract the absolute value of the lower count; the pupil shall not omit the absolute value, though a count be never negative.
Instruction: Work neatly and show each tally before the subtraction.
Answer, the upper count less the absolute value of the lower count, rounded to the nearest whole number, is 2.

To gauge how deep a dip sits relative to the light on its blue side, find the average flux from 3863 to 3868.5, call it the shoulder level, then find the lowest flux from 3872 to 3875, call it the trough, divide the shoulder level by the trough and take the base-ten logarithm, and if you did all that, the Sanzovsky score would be 0.055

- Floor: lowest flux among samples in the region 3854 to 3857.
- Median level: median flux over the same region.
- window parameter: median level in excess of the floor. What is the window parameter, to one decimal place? 1.0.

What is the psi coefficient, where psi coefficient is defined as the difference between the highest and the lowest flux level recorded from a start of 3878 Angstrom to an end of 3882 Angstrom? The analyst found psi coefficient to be 2.3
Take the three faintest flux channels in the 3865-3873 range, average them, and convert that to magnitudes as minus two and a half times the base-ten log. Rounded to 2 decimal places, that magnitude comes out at -3.22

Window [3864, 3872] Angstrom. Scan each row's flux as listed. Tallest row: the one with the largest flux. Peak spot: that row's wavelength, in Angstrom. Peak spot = 3867.16 Angstrom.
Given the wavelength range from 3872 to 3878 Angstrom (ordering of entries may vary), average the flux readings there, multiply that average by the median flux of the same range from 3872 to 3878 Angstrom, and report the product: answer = 380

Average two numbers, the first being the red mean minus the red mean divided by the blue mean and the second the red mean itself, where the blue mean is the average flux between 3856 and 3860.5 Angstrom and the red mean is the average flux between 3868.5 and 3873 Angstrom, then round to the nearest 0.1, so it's 19.3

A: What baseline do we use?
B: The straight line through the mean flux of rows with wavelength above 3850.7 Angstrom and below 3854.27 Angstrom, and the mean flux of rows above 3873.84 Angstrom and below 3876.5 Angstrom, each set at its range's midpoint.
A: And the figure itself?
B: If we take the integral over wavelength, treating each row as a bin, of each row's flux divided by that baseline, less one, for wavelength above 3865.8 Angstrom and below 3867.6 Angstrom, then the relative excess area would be 0.12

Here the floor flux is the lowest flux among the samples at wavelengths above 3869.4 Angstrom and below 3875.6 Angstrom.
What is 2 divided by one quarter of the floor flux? 0.44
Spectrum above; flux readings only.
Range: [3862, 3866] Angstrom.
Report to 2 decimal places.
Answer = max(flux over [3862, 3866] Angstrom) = 21.45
